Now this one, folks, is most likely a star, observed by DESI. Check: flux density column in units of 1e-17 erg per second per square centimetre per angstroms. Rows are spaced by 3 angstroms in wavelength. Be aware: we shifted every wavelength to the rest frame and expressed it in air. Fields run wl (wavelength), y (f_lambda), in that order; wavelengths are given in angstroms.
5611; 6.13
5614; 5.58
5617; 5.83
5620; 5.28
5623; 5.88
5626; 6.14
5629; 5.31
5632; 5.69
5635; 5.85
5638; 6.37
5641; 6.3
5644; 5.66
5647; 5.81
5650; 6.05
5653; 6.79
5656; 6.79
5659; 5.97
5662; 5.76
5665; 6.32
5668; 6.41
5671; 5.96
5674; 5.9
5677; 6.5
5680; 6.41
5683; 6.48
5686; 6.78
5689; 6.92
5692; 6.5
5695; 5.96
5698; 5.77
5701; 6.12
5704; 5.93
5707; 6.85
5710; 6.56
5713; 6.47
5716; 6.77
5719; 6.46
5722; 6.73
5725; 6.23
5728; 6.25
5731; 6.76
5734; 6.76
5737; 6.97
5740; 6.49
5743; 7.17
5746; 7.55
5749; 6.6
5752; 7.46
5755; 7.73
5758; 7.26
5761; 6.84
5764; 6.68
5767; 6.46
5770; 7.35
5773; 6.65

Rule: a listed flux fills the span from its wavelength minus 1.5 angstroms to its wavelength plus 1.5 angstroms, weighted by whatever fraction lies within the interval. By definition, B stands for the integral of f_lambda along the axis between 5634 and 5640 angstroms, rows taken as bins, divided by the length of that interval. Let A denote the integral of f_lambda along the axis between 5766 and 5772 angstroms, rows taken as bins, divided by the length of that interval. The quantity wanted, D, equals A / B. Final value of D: 1.13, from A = 6.92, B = 6.1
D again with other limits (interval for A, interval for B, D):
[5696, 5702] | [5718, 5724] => 0.90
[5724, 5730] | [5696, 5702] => 1.06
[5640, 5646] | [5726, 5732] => 0.92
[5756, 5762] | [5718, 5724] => 1.08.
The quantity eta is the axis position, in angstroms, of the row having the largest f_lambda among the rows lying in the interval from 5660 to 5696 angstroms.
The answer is 5689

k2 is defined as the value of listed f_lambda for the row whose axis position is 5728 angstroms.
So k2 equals 6.25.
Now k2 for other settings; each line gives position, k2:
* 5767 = 6.46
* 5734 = 6.76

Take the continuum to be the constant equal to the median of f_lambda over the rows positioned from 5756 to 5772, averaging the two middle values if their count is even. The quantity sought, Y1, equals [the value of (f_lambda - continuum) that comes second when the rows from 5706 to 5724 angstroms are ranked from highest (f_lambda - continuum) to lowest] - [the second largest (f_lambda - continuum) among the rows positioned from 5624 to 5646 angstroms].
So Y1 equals 0.5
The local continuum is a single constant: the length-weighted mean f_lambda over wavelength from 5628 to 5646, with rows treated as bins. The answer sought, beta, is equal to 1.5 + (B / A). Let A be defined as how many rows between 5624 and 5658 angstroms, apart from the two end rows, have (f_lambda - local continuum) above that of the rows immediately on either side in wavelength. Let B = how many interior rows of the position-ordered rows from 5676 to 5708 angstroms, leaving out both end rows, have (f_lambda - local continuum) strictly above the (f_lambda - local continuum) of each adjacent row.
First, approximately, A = 1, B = 2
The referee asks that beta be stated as 3.5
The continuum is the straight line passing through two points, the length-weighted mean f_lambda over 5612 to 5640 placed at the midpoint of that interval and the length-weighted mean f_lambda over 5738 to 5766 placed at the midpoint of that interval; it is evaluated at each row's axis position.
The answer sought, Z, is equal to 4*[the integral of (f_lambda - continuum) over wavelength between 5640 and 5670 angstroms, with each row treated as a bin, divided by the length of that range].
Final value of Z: 0.4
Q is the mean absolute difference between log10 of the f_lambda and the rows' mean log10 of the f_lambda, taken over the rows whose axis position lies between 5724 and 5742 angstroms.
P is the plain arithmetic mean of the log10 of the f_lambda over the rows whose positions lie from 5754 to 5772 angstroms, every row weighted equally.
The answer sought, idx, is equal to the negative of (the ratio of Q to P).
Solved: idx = -0.020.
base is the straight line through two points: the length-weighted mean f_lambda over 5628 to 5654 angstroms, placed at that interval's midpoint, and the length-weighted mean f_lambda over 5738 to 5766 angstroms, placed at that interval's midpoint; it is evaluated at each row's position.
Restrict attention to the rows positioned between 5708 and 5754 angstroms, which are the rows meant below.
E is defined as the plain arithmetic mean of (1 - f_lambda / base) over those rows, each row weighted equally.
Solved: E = 0.017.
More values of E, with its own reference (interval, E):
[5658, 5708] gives 0.019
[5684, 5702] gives 0.023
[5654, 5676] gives 0.009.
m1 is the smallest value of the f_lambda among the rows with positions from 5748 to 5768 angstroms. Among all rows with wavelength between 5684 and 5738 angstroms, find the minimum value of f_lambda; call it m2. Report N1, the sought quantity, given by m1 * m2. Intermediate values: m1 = 6.46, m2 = 5.77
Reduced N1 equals 37.3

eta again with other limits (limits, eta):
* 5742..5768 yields 5755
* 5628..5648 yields 5638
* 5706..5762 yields 5755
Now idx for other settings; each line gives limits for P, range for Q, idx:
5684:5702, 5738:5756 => -0.032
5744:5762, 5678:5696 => -0.018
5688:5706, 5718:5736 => -0.018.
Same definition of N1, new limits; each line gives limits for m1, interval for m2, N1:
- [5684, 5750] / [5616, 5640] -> 30.5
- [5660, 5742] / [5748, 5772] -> 37.2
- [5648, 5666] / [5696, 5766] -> 33.2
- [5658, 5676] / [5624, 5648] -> 30.6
